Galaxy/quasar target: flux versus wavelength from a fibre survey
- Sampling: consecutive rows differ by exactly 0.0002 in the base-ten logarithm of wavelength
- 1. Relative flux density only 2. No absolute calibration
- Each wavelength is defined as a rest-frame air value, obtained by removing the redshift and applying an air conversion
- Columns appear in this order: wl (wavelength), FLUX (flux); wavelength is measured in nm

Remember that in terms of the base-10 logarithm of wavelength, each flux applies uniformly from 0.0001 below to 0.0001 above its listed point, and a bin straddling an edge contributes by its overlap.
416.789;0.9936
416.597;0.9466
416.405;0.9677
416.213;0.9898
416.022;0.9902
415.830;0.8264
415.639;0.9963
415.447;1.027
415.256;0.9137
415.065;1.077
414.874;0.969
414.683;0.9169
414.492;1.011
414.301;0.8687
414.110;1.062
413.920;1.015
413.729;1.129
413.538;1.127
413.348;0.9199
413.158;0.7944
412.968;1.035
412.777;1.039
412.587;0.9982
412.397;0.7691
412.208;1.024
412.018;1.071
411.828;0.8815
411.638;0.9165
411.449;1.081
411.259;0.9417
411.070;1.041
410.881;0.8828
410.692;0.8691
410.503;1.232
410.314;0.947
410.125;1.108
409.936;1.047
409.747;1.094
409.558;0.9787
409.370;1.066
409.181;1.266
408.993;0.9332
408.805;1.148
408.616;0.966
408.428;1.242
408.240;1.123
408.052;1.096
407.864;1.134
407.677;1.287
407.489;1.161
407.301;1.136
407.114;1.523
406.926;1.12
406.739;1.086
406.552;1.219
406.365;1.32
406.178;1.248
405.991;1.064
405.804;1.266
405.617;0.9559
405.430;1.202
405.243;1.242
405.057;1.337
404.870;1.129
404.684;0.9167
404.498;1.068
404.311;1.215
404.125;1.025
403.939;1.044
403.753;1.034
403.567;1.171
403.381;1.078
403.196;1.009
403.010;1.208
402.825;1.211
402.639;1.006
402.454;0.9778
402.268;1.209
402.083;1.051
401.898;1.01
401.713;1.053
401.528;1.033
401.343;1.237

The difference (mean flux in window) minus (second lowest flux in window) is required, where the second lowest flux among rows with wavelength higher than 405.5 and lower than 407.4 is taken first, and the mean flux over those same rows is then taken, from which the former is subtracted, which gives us 0.13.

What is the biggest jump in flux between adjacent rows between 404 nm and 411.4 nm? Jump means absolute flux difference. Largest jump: 0.40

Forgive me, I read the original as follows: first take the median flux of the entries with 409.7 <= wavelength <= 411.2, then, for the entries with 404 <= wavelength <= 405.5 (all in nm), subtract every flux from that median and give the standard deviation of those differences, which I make 0.13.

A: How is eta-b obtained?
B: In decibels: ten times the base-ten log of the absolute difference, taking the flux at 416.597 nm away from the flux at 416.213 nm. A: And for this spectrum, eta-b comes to -14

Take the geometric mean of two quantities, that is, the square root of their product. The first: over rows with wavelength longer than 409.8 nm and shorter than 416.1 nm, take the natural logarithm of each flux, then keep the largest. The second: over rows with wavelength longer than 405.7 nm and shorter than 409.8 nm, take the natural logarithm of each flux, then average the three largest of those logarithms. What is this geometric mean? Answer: 0.257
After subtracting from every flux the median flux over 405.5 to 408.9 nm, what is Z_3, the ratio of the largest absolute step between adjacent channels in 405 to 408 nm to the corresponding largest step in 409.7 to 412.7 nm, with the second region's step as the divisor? 1.1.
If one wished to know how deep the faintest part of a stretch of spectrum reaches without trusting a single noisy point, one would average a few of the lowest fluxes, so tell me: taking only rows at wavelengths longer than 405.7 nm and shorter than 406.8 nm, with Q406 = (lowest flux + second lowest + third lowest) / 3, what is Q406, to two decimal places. 1.12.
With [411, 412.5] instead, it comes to 0.86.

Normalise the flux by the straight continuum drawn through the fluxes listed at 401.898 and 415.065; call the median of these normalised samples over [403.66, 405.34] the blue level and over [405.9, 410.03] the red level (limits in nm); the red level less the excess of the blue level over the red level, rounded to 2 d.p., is 1.13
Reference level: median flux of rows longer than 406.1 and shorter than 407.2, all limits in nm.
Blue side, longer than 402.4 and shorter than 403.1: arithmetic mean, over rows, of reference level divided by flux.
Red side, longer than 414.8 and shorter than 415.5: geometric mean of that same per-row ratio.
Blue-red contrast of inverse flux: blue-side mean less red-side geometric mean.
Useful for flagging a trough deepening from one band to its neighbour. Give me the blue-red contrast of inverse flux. -0.11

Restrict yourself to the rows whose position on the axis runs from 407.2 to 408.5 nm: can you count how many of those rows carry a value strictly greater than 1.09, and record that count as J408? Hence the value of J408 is 7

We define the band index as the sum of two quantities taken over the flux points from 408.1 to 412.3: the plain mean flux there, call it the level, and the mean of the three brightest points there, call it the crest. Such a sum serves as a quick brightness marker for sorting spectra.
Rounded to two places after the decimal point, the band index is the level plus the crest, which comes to 2.29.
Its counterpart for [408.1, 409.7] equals 2.31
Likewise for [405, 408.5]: 2.59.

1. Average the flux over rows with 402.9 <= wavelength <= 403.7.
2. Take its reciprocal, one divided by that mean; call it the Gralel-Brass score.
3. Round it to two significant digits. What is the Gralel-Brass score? 0.90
